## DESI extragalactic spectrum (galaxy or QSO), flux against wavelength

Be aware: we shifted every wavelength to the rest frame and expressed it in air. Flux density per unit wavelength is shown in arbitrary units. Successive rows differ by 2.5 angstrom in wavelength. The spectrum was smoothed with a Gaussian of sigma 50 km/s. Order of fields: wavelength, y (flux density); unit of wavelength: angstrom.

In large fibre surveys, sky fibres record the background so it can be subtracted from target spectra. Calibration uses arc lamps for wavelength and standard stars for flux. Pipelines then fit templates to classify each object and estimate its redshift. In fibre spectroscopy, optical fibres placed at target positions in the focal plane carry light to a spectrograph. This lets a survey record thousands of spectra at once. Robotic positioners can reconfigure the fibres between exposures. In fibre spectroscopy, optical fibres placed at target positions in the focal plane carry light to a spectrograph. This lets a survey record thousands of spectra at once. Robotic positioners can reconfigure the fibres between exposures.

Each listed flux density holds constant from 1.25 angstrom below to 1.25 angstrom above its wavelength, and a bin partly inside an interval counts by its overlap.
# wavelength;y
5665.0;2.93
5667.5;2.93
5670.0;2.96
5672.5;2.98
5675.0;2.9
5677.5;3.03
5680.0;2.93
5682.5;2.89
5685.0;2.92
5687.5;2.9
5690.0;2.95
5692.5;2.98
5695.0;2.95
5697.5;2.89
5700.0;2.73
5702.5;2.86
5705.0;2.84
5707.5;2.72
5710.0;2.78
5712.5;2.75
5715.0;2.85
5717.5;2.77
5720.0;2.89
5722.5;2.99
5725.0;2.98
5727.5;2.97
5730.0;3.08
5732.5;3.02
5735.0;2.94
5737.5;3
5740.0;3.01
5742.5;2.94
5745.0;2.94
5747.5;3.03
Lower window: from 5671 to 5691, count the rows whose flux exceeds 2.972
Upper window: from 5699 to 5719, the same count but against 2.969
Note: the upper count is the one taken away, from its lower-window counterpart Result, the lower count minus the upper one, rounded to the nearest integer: 2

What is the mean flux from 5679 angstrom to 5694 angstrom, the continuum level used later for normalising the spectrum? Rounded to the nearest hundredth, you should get 2.93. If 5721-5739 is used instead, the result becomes 3.00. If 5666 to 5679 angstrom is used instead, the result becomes 2.96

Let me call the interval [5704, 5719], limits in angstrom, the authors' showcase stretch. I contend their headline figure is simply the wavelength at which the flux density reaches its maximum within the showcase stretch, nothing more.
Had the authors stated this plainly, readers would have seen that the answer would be 5715.0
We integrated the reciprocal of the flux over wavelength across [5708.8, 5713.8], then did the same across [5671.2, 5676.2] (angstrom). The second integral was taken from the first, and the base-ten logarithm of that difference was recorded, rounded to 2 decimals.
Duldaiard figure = -0.97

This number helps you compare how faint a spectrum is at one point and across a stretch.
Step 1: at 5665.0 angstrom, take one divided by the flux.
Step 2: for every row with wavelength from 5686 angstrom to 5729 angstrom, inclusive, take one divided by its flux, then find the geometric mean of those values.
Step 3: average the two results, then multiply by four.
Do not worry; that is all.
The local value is 1.380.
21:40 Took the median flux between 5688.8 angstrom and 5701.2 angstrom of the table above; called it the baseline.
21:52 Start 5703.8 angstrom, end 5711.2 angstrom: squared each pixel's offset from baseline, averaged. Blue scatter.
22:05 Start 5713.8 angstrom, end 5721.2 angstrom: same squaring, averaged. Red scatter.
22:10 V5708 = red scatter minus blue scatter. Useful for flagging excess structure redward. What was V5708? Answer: -0.016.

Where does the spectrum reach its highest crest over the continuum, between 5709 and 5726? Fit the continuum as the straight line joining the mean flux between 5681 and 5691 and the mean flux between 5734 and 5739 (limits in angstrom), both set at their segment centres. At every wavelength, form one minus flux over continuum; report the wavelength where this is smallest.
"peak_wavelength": 5722.5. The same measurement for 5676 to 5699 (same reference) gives 5677.5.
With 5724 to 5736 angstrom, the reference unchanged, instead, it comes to 5730.0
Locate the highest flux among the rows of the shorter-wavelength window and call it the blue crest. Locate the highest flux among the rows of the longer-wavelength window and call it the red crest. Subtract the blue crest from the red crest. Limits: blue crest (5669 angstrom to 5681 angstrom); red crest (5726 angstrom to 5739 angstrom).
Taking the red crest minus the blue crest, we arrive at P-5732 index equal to 0.05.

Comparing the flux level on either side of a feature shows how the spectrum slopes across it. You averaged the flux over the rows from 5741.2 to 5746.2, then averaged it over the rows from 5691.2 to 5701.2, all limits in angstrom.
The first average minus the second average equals 0.052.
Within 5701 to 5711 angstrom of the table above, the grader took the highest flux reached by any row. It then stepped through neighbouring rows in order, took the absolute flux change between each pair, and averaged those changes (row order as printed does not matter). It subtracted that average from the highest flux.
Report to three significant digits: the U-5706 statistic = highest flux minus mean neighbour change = 2.79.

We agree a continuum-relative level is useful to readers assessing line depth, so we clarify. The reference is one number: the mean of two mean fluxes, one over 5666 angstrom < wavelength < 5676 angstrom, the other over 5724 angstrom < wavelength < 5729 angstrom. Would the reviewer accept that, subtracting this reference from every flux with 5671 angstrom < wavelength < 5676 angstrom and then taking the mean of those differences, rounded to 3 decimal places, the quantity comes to -0.019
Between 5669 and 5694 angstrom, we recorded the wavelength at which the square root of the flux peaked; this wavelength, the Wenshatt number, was 5677.5 angstrom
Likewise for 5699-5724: 5722.5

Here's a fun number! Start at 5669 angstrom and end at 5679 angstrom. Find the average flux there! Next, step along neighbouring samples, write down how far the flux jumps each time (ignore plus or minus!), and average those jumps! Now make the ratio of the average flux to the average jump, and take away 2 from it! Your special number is 37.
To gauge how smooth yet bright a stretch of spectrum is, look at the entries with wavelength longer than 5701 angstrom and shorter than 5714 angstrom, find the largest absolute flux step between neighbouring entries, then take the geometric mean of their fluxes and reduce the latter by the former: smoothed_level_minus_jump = 2.67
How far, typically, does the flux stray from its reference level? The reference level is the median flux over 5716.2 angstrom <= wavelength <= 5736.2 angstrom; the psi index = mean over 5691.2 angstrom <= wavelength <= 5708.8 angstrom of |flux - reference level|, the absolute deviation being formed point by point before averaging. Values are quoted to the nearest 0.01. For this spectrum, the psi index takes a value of 0.12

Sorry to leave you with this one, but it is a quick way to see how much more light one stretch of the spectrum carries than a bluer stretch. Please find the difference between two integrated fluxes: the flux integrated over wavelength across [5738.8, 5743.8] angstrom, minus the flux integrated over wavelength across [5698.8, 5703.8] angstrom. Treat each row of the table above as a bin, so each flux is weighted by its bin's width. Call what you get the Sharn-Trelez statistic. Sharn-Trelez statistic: 0.9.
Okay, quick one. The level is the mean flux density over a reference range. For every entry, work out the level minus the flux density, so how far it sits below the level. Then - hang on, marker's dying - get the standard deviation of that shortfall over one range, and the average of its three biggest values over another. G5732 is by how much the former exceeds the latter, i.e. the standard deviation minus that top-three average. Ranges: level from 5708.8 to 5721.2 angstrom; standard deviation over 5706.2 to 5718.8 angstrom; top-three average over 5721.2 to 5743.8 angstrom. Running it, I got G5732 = 0.19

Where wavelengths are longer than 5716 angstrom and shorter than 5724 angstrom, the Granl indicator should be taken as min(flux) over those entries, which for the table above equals 2.77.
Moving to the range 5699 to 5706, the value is 2.73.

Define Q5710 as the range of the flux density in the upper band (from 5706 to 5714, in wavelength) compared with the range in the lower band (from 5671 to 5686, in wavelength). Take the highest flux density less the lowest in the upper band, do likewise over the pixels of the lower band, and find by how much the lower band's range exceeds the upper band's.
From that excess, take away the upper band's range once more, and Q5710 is 0.02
